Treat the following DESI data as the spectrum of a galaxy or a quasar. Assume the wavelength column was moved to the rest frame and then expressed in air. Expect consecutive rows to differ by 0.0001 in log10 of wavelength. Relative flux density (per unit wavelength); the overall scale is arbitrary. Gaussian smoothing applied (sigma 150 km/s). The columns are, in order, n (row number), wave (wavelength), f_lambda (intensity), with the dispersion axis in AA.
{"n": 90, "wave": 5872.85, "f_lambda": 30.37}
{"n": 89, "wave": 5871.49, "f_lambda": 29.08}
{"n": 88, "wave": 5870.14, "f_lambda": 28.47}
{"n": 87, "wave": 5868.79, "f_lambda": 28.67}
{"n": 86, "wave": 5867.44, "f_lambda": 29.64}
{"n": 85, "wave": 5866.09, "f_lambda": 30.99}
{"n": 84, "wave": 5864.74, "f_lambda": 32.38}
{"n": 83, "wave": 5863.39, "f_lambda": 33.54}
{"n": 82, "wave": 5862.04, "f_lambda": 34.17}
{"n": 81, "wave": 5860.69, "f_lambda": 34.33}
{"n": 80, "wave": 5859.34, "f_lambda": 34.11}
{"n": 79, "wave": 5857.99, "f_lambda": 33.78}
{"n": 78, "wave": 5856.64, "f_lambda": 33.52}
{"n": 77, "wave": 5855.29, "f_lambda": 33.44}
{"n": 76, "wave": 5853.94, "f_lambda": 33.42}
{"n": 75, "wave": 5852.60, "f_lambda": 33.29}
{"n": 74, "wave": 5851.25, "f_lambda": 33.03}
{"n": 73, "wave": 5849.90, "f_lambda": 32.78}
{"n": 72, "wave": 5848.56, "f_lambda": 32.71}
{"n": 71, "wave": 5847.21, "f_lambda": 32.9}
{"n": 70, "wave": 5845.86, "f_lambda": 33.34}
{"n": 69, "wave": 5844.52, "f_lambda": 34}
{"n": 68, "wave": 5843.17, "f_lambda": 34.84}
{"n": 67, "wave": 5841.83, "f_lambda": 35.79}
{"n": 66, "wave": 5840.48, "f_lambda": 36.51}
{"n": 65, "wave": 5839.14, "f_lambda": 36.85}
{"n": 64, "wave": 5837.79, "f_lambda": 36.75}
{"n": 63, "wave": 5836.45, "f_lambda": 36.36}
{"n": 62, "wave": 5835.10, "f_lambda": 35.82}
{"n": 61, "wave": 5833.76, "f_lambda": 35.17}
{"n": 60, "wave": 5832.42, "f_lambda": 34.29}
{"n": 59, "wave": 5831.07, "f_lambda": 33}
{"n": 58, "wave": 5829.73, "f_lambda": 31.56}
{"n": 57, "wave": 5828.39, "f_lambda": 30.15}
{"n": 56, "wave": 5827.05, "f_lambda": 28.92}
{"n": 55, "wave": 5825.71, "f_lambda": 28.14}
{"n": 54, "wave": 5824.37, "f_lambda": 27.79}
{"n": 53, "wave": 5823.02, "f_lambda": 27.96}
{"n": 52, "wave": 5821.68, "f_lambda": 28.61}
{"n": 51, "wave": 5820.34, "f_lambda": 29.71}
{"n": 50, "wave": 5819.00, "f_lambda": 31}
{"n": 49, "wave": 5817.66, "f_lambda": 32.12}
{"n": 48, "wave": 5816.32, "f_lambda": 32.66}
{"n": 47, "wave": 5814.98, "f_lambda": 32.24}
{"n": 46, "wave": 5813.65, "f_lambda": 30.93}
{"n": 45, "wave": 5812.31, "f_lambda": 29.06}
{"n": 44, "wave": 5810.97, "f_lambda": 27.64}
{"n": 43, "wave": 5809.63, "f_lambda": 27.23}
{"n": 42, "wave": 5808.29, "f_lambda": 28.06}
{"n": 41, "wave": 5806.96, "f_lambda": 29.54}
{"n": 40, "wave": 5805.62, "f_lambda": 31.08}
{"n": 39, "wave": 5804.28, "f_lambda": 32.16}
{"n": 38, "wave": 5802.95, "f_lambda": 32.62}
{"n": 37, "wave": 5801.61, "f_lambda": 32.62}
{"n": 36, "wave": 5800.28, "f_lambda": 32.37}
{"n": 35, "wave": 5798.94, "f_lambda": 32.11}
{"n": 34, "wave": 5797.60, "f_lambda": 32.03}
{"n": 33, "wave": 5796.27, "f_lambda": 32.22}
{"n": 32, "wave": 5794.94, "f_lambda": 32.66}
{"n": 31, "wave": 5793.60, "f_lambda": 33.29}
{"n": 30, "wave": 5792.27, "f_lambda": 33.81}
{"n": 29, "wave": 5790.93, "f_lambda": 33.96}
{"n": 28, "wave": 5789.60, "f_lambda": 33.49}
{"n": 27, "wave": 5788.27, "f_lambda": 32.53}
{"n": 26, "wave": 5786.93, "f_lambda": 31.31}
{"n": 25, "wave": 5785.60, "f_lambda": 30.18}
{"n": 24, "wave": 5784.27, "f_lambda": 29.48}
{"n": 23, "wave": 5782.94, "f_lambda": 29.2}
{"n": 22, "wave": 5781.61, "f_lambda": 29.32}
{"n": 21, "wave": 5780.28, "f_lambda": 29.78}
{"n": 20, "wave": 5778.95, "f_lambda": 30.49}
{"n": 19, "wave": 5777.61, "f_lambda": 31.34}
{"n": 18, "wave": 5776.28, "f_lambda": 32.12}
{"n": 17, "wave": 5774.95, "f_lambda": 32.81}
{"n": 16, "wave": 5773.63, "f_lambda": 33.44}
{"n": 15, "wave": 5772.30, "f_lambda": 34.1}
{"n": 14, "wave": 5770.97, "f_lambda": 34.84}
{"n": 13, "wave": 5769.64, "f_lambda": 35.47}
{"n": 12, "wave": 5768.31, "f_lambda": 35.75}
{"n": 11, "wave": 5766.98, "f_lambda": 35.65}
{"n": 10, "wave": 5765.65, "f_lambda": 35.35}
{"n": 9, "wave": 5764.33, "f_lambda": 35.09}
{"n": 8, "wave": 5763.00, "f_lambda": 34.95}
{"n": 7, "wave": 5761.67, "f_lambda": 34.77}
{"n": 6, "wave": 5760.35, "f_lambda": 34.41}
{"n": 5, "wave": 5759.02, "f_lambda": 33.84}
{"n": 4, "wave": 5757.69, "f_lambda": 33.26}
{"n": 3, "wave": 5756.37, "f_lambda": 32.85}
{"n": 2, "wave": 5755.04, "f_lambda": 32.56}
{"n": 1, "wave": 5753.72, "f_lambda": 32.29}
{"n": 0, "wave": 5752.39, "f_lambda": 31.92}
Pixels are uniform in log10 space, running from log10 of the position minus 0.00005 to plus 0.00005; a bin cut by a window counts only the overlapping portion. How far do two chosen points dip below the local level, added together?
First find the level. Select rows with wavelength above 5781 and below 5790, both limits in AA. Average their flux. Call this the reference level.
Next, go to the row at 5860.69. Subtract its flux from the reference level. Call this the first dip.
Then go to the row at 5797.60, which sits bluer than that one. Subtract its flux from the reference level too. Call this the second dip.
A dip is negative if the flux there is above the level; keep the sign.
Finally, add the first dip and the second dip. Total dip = -5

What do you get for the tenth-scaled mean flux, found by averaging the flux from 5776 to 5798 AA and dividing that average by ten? 3.16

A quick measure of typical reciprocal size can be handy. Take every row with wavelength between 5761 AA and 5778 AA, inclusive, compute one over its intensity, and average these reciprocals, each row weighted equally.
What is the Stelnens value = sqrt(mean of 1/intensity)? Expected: 0.171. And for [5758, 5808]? 0.175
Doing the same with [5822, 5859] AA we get 0.174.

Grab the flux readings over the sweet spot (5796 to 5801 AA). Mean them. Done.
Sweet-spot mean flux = 32.2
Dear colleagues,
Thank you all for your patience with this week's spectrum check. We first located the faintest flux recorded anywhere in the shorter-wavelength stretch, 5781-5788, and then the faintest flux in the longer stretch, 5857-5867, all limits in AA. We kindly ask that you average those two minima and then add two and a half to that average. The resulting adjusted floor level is 32.6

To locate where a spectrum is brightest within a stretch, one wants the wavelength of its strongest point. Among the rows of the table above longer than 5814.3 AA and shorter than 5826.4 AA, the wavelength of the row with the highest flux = 5816.32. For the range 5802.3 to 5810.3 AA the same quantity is 5802.95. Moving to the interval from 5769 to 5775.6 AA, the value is 5769.64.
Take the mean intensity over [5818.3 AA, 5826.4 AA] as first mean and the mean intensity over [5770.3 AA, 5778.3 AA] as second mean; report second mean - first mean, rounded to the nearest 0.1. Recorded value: 4.2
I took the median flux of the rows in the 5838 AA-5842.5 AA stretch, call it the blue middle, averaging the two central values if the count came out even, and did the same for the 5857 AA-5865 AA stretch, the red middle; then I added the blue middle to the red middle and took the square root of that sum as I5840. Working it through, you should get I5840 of 8.4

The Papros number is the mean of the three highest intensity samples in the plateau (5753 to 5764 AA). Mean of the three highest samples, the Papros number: 34.7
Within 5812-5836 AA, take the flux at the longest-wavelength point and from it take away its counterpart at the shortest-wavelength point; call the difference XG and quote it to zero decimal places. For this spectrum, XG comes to 7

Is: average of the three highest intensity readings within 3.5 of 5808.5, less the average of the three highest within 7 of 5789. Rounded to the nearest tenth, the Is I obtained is -4.2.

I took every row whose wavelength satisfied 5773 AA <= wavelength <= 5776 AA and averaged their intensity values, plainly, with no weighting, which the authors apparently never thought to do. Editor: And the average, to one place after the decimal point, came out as 33.1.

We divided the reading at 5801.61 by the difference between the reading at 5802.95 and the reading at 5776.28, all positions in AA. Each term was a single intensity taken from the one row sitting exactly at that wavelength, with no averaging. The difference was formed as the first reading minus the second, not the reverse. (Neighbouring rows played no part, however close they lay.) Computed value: 65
